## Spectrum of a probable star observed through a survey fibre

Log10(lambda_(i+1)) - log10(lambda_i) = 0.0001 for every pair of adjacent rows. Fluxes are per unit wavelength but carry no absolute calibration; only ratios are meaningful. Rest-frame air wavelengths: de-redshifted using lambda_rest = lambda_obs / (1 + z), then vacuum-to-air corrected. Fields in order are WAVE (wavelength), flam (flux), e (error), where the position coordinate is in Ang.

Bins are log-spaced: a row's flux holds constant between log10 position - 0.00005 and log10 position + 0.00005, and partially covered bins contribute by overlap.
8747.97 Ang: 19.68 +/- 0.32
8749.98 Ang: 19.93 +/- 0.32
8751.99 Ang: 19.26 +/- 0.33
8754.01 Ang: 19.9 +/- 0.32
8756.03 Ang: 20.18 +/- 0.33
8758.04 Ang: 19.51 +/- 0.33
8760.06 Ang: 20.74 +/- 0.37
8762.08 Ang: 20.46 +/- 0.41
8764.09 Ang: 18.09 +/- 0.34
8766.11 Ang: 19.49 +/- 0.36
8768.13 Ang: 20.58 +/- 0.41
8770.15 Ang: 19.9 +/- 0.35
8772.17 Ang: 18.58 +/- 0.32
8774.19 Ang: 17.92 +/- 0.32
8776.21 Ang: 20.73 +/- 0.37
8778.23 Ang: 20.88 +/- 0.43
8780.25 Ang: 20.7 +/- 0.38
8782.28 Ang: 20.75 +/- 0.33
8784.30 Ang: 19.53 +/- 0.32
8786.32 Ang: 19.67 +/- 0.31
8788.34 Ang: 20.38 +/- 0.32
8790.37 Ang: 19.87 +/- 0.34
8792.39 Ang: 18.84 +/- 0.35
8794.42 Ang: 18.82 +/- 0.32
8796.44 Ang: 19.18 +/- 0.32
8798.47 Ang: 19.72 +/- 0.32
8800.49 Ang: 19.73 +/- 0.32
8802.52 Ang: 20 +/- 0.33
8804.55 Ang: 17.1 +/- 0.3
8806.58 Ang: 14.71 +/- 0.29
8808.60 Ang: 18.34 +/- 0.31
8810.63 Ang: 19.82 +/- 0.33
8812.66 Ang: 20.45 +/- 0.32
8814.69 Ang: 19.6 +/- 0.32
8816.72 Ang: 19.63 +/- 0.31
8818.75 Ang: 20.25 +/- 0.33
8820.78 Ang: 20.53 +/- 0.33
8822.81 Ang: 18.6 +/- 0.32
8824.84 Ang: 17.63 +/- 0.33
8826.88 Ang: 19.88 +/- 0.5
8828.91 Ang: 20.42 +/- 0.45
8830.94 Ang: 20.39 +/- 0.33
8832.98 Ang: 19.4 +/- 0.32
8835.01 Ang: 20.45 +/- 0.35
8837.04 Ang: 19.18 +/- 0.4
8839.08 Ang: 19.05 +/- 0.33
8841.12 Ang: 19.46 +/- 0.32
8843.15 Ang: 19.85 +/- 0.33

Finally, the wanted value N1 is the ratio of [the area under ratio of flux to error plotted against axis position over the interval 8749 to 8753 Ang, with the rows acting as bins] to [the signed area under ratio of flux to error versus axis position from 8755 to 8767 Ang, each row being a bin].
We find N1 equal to 0.36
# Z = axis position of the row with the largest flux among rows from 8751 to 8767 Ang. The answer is 8760.06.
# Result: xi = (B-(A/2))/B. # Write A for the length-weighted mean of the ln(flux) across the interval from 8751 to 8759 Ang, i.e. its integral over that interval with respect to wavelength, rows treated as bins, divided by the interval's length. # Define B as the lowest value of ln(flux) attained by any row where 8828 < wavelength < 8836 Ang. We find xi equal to 0.497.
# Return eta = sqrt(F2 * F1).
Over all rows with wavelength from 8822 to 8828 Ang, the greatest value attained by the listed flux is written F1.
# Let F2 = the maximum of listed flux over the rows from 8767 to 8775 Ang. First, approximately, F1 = 19.88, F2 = 20.58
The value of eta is 20.2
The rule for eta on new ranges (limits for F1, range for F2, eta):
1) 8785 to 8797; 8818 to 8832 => 20.5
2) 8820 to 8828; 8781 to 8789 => 20.6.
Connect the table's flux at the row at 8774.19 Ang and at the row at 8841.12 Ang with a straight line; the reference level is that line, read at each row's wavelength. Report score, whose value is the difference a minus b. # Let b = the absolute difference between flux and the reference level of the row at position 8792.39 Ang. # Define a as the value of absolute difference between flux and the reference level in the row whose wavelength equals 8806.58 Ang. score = 3.5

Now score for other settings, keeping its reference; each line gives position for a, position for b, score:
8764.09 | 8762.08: -2.4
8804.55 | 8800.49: 0.3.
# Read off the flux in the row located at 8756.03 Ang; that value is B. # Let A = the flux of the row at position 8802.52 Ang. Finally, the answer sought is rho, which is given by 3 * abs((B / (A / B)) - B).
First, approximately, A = 20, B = 20.18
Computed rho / 0.5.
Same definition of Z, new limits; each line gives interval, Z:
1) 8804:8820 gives 8812.66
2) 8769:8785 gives 8778.23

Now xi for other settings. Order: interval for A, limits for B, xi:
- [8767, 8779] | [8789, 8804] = 0.492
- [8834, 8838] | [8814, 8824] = 0.489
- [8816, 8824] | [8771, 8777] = 0.483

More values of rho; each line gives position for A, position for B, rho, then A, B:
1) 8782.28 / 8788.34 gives 1.1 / 20.75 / 20.38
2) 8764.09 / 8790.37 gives 5.9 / 18.09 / 19.87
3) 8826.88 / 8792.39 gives 3.0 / 19.88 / 18.84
